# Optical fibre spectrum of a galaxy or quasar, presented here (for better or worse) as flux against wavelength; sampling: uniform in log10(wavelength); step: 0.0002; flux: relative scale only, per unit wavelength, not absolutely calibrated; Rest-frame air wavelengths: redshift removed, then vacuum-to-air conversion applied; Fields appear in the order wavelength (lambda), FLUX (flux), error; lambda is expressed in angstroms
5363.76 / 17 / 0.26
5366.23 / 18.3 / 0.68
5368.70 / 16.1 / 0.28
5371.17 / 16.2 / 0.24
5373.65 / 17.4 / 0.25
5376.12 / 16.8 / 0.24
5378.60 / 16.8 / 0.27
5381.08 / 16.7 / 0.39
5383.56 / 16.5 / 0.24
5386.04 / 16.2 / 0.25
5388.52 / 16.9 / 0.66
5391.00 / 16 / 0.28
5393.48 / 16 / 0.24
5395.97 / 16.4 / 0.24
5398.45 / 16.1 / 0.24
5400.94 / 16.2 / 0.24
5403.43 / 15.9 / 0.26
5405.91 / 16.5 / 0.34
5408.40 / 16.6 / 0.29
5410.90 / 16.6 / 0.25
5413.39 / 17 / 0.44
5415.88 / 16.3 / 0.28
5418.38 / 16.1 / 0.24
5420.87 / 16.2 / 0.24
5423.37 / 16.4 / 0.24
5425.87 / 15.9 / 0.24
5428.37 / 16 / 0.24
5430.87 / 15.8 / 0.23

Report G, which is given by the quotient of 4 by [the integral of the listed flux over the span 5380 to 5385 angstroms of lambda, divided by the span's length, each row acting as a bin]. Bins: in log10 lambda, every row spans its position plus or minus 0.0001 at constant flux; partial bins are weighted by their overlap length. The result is 0.241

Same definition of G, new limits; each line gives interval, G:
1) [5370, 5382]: 0.238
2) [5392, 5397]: 0.247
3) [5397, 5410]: 0.246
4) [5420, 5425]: 0.246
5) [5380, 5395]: 0.244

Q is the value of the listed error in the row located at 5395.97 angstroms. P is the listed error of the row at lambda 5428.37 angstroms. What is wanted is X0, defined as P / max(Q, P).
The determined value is 1.00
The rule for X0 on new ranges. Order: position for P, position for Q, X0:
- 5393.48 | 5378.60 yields 0.89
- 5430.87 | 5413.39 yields 0.52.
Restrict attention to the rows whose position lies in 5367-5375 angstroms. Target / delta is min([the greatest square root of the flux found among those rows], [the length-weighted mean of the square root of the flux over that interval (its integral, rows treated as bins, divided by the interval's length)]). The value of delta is 4.08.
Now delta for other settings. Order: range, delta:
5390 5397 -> 4.01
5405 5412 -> 4.07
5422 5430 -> 4.01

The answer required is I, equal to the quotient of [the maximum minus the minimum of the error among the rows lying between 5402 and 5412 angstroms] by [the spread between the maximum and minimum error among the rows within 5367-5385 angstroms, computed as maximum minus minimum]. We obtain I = 0.60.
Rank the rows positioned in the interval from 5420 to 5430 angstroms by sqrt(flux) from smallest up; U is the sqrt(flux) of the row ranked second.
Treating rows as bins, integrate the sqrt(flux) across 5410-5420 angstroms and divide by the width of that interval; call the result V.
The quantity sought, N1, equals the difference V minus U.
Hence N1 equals 0.063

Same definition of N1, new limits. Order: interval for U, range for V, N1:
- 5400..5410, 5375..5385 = 0.057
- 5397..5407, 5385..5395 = 0.022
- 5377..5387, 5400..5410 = -0.024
